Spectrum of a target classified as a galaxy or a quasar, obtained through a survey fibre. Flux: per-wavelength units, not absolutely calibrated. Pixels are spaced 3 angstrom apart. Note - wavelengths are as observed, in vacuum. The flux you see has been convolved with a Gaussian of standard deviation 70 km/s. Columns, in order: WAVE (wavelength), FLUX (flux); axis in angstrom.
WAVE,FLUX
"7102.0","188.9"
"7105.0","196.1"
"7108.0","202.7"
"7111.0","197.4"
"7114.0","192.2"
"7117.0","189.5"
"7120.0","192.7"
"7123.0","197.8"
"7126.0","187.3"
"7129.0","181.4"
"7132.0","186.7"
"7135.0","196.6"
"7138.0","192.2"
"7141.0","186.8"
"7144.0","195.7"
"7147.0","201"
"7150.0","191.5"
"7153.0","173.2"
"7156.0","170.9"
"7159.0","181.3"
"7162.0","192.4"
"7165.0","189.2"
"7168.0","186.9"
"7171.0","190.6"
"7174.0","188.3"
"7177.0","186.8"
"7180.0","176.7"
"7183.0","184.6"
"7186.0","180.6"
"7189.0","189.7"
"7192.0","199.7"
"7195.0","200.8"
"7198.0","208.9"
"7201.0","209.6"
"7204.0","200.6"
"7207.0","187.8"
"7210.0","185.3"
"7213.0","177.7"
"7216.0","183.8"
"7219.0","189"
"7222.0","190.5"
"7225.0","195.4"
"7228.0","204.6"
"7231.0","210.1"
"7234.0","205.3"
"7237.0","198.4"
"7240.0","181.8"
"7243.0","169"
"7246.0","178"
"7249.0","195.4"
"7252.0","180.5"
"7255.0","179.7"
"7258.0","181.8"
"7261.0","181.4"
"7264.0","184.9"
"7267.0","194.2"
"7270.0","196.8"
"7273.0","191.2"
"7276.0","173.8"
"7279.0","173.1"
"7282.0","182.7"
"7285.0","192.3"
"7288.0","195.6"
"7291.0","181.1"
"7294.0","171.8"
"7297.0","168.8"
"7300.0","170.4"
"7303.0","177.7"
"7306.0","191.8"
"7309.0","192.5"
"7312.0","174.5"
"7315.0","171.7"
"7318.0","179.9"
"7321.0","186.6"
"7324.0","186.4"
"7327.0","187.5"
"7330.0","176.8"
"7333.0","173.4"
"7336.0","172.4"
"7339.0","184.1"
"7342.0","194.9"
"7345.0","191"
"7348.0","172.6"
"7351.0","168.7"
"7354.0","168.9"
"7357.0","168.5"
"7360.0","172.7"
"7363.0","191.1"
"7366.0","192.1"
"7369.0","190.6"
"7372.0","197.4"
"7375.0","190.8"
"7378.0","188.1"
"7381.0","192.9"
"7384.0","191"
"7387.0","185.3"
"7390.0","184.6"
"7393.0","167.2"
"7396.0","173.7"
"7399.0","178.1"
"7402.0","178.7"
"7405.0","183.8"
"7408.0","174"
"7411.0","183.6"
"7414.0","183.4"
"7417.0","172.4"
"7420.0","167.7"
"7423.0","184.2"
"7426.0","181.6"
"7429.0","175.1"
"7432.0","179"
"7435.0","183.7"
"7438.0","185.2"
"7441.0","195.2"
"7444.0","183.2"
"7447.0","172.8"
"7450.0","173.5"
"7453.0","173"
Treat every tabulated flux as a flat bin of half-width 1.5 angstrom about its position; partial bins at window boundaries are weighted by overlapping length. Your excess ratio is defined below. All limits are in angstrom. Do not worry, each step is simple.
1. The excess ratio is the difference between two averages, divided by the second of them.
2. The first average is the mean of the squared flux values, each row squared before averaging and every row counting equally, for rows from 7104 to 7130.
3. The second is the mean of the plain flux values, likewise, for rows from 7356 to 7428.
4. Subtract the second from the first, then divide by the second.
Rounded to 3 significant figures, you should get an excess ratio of 204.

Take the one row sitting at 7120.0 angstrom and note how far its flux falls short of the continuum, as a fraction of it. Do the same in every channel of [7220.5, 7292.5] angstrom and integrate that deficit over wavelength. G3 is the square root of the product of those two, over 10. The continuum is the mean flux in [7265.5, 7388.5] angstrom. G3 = 0.0330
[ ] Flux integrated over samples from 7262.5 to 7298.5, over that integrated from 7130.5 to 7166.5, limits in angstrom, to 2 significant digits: 0.98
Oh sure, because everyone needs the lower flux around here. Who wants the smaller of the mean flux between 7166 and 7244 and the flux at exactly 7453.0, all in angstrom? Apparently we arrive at 173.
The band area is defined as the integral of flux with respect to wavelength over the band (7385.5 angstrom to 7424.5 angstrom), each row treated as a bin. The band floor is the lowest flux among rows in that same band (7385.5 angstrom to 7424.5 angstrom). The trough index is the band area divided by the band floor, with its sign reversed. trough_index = -41.6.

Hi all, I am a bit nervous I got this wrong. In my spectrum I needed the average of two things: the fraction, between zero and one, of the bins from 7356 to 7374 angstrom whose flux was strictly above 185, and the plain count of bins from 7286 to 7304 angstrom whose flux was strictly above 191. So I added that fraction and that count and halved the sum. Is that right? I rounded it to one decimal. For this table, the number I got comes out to 0.8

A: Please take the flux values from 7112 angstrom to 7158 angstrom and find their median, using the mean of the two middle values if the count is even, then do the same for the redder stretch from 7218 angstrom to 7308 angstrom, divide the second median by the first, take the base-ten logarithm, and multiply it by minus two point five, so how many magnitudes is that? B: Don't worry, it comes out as 0.045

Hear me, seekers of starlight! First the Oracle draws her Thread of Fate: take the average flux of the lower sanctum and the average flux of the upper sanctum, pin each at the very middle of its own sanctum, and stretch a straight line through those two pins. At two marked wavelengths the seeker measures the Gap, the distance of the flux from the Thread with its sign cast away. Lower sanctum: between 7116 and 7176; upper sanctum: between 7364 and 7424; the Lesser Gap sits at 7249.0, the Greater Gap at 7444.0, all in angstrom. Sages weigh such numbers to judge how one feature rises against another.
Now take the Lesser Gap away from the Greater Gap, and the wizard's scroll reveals -8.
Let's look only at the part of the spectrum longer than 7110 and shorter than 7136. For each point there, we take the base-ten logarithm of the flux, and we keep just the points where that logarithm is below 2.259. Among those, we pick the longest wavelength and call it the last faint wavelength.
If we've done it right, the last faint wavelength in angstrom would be 7129.0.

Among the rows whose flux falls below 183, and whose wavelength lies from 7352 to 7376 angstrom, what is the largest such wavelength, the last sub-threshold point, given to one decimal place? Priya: 7360.0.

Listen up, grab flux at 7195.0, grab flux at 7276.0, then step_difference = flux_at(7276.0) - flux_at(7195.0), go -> -27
